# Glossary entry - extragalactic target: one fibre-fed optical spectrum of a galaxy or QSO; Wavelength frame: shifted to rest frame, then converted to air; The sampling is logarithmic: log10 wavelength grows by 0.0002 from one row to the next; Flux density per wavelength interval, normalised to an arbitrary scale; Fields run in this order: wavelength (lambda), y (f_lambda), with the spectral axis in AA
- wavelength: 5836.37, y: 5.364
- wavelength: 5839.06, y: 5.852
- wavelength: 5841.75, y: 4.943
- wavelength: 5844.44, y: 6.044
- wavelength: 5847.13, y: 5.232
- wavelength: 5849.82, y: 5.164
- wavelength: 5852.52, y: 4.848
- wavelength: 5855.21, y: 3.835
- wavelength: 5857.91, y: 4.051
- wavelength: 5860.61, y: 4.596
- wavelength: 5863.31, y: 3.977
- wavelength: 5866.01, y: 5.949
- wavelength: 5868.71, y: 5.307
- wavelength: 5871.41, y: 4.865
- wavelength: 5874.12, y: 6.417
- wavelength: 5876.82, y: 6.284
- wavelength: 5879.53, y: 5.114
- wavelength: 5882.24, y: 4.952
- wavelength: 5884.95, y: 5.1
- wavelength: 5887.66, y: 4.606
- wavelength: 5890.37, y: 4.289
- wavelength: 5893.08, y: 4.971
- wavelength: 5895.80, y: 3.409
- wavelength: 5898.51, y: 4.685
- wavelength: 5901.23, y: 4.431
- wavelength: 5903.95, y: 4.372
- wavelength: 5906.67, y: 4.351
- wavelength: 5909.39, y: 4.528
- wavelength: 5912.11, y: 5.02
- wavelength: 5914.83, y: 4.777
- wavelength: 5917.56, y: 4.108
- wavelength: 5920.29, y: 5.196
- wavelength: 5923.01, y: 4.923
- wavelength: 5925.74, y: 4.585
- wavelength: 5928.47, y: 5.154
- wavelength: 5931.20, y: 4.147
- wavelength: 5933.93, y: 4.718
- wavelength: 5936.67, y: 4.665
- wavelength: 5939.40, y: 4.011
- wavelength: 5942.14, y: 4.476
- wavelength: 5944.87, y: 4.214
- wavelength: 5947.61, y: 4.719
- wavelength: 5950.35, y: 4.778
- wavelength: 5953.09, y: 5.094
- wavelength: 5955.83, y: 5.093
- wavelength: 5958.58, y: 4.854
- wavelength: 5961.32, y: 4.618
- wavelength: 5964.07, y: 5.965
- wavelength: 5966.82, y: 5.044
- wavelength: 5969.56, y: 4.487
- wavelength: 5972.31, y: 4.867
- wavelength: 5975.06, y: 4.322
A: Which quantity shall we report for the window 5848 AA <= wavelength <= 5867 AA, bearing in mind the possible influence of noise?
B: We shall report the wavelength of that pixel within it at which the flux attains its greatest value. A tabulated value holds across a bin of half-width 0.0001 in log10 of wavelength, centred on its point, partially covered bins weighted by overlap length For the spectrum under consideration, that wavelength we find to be 5866.01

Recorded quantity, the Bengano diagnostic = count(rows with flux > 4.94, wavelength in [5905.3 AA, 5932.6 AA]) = 3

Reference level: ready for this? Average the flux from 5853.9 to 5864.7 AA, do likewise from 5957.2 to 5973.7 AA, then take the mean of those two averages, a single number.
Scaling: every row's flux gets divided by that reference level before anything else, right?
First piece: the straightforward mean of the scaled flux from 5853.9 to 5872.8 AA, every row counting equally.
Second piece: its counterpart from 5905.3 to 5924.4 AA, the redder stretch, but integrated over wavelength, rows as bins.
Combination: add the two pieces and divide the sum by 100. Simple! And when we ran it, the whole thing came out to 0.208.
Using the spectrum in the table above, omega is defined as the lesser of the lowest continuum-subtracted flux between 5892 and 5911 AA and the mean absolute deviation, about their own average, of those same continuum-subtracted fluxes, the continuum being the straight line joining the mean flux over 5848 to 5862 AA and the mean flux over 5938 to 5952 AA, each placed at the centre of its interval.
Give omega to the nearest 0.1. -1.1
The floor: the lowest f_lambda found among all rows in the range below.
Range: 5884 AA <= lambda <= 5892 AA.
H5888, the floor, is 4.289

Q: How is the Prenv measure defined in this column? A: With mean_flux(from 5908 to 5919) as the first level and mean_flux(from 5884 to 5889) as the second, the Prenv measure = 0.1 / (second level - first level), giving 0.4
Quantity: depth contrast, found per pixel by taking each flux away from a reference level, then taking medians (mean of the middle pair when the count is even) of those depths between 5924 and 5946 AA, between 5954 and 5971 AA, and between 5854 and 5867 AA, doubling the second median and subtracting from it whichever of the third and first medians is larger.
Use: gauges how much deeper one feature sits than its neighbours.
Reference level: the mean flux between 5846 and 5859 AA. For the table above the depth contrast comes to -1.22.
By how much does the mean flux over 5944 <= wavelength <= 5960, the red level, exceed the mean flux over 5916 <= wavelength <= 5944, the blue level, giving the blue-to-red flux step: 0.2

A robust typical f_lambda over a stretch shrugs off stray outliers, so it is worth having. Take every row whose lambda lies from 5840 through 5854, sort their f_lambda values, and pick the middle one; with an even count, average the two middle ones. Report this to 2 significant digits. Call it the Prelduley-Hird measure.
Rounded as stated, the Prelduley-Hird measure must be 5.2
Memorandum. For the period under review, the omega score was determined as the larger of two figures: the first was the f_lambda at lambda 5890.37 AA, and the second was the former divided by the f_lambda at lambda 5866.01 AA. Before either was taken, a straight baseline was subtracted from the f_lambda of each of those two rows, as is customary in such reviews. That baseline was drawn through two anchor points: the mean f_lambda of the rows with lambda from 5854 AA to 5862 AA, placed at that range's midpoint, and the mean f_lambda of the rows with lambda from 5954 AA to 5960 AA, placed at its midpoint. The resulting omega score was -0.1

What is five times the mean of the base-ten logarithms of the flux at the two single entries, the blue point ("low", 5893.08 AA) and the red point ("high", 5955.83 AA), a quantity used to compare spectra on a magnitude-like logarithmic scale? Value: 3.51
